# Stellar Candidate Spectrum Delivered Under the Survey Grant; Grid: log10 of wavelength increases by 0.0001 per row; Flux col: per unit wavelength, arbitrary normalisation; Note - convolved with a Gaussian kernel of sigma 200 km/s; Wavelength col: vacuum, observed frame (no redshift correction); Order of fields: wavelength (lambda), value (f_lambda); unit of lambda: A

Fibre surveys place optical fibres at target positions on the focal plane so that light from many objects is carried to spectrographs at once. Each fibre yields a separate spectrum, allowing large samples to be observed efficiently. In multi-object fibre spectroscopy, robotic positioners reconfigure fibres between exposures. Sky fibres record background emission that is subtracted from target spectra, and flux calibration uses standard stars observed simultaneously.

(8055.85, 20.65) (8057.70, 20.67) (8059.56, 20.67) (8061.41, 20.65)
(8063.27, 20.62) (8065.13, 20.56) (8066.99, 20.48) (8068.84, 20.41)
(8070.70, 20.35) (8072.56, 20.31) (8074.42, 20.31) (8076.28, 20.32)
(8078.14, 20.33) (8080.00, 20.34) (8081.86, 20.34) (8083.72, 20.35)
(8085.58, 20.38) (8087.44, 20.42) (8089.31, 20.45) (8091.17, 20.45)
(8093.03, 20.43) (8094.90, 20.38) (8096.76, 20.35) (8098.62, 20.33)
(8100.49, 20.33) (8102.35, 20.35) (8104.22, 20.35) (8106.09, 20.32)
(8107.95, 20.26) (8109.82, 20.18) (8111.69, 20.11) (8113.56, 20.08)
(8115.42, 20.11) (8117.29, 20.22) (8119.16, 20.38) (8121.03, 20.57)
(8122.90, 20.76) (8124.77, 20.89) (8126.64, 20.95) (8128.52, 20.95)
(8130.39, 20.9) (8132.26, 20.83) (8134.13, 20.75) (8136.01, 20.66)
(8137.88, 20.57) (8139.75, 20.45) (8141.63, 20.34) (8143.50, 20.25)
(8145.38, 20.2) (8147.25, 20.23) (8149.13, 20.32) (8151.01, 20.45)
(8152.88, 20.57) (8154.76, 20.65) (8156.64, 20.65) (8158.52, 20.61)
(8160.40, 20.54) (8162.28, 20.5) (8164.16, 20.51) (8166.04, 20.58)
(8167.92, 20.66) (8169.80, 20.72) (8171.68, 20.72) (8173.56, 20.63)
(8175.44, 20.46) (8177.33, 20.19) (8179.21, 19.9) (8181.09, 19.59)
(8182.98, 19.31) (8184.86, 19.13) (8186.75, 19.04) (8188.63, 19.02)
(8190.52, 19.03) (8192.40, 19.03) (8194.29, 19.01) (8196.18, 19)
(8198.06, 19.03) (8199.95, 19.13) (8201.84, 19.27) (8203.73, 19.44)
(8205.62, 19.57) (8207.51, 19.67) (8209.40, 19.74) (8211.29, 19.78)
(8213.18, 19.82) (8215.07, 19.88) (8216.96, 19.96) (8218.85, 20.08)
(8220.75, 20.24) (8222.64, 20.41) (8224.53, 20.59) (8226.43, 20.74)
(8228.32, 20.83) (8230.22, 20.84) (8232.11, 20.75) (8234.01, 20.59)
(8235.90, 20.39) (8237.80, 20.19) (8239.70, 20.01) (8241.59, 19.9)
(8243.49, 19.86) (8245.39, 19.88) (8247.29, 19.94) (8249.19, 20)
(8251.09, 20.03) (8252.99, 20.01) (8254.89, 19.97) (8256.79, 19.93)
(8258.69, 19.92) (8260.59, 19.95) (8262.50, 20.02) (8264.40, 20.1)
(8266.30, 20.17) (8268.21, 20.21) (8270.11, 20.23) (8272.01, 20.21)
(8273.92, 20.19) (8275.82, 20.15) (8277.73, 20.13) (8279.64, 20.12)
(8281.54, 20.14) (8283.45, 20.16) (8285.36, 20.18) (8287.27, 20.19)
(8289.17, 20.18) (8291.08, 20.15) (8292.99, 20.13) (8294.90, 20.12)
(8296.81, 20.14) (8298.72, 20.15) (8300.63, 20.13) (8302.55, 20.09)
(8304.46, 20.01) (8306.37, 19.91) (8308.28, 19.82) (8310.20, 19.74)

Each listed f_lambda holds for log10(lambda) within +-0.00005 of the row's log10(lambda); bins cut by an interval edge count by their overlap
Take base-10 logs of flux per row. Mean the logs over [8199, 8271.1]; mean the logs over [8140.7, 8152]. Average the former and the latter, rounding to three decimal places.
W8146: 1.305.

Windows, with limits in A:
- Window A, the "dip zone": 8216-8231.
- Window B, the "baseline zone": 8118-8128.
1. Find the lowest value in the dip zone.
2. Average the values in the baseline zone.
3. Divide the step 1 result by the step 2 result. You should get 0.96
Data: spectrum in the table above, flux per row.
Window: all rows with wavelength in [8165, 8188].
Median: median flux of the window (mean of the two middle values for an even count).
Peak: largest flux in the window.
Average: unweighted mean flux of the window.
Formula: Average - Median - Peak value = -21.0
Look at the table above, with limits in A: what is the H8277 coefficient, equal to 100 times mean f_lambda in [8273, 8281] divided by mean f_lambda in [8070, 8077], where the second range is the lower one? 99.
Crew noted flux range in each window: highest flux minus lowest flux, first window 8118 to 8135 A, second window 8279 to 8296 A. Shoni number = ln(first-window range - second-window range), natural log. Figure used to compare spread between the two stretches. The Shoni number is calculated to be -0.7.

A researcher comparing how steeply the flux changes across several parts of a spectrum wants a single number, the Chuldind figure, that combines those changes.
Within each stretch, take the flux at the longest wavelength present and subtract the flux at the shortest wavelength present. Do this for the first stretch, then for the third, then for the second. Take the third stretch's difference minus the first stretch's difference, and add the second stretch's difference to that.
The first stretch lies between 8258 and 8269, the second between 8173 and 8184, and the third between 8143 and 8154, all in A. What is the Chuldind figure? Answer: -1.3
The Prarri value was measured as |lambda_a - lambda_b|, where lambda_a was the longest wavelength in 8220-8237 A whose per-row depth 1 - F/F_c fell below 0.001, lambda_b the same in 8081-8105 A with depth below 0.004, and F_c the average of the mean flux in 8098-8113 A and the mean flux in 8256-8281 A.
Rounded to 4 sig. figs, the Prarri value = 131.7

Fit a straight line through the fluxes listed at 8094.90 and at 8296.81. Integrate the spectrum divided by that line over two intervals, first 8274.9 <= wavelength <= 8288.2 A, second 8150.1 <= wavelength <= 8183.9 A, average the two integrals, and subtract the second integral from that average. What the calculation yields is -10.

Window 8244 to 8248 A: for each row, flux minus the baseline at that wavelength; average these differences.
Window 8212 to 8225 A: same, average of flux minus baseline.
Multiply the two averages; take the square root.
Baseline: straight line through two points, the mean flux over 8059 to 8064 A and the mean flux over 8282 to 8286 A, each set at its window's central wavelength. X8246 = 0.24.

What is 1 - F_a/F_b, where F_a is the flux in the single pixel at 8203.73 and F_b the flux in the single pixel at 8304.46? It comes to 0.028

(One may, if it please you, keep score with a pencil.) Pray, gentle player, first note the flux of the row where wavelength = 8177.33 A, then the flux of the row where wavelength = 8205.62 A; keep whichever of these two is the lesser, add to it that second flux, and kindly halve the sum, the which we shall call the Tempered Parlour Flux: 19.6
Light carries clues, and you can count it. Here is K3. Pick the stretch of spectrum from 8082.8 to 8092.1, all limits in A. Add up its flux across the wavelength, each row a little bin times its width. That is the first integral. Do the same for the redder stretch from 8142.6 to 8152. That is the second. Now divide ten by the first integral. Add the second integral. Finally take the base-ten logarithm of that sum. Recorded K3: 2.28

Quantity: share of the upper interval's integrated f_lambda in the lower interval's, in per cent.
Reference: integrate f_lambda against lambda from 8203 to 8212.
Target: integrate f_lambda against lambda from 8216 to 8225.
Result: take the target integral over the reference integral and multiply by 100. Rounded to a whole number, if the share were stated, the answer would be 103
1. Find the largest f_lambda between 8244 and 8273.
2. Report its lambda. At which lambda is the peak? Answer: 8270.11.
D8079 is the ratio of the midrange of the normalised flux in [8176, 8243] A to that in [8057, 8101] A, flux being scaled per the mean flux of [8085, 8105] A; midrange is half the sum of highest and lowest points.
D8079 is 0.97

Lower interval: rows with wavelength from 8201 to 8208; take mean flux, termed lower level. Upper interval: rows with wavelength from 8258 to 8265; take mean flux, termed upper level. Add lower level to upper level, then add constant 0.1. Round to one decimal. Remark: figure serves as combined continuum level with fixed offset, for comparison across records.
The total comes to 39.6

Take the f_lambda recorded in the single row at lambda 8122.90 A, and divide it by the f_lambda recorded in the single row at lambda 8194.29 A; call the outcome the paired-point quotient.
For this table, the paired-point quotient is 1.09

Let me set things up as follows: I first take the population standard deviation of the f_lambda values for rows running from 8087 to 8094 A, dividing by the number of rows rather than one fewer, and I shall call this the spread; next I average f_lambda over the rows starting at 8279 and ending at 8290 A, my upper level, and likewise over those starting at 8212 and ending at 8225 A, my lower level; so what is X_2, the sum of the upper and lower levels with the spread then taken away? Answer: 40.3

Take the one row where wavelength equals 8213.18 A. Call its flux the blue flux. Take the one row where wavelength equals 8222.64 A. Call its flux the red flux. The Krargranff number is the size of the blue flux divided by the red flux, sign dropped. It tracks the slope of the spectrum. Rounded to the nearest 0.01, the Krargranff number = 0.97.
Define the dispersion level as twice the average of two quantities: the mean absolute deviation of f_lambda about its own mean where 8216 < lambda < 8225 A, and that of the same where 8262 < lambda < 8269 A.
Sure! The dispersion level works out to 0.26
